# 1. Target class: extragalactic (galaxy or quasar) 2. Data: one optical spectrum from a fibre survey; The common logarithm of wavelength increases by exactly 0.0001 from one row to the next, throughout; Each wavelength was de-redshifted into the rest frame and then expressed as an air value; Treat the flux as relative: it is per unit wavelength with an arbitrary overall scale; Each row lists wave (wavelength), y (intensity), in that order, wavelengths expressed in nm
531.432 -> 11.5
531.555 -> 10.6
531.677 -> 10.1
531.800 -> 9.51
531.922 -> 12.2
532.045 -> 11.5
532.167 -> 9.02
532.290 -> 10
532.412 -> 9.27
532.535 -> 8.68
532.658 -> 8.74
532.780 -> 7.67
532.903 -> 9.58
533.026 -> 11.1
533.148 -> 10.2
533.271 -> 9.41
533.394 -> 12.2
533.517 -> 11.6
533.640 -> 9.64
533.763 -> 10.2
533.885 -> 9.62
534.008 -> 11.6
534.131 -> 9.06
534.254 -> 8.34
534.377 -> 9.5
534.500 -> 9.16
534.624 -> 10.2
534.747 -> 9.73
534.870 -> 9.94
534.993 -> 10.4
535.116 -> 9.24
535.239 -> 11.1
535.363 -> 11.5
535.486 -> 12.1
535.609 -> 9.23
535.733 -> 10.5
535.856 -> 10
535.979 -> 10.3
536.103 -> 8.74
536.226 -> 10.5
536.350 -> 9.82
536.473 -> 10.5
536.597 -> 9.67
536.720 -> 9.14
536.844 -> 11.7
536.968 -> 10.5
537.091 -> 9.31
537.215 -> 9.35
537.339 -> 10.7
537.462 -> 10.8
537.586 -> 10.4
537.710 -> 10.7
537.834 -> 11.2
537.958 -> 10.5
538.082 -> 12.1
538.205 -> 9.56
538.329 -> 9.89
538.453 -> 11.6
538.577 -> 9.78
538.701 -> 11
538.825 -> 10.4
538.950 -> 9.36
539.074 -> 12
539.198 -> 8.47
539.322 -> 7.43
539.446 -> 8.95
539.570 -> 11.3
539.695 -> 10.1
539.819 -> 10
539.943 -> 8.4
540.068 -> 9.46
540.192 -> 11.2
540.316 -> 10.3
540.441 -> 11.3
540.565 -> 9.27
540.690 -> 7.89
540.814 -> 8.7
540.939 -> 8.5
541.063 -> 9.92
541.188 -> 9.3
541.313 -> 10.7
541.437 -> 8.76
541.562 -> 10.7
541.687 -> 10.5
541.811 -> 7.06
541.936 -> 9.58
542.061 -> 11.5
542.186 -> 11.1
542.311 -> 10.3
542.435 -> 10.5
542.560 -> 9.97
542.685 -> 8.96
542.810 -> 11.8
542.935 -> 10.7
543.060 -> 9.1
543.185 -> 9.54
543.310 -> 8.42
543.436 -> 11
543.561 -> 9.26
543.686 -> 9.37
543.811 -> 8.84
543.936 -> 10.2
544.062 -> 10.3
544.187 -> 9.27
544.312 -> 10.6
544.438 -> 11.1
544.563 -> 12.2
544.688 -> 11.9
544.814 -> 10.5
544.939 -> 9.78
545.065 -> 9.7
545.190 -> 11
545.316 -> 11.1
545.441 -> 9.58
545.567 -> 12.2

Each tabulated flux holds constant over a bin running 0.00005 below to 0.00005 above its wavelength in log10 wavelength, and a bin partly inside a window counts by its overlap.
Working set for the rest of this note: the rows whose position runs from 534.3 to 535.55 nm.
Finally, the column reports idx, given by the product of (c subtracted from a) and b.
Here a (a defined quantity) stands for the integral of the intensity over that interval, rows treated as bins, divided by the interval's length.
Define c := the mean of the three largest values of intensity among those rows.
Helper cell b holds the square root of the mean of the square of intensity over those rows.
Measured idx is -13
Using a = 10.3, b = 10.3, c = 11.6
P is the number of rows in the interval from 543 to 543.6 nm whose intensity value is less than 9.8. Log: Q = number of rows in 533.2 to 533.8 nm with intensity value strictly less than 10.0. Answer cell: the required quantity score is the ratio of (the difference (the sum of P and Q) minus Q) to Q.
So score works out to 2.00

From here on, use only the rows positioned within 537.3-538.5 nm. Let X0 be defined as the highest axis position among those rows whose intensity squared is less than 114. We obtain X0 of 538.329 nm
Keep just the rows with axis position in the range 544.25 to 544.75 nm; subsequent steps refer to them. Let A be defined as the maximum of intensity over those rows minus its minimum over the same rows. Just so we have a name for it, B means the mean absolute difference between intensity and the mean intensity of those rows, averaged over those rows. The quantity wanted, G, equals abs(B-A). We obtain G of 1.0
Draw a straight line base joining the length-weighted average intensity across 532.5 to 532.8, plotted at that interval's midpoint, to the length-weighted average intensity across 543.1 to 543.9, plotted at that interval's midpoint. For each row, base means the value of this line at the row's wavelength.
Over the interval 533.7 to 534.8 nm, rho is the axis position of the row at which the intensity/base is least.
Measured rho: 534.254 nm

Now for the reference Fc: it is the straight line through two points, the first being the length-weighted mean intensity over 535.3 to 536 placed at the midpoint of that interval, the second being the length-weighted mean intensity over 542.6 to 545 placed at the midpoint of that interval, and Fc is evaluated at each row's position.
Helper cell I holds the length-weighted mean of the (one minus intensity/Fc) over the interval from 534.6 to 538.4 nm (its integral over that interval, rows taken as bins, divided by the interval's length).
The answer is 0.03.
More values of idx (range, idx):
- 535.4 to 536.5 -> -8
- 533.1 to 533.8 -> -8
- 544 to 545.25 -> -12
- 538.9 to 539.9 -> -14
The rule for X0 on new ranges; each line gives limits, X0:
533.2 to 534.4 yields 534.377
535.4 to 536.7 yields 536.597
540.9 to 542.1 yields 541.936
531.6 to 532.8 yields 532.780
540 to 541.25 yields 541.188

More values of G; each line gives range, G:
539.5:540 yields 2.1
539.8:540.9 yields 2.4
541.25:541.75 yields 1.2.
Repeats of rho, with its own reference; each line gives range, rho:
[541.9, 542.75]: 542.685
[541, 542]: 541.811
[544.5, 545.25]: 545.065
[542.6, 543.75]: 543.310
